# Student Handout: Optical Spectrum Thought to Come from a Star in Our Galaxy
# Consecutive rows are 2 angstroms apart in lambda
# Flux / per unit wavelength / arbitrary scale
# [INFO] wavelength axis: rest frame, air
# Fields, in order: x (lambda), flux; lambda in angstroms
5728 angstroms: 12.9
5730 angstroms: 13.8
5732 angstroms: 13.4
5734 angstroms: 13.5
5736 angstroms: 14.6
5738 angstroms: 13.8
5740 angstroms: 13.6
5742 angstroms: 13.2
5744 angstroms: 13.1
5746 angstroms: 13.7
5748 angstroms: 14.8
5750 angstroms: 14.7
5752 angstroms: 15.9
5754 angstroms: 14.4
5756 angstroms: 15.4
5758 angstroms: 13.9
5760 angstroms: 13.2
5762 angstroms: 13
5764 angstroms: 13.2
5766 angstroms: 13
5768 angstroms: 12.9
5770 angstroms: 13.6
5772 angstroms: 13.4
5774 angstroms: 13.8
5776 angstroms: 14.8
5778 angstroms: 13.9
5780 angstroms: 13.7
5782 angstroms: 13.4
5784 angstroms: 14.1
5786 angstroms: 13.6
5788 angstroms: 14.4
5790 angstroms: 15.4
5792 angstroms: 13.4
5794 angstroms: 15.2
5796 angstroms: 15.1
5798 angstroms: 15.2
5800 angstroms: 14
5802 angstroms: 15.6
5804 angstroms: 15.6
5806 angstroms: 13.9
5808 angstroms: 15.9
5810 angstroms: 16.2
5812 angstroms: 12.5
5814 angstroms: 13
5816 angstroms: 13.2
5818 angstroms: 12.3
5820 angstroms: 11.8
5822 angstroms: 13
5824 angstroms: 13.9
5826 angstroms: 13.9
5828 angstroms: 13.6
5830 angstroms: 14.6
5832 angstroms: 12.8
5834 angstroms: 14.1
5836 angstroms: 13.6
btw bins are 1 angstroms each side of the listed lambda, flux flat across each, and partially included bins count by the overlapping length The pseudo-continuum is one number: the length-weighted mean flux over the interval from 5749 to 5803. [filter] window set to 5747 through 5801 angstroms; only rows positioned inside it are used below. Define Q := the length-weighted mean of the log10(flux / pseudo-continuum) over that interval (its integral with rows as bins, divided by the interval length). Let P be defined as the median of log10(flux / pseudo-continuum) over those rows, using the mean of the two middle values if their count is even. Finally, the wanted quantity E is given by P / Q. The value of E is 4.7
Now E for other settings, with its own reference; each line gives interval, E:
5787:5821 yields 4.3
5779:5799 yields 0.5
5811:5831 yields 1.1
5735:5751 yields 1.8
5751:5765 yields 5.0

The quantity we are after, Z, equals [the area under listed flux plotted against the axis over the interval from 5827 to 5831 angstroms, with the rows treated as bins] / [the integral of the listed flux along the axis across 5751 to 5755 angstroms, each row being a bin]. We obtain 0.93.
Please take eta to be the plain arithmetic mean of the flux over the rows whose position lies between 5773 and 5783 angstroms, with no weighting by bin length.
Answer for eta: 13.92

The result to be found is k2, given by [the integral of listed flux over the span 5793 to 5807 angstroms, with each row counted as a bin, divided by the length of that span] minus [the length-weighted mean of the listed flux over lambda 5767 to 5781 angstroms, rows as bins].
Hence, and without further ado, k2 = 1.2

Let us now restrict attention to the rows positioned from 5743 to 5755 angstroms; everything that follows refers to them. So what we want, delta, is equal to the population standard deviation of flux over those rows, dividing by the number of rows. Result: 0.883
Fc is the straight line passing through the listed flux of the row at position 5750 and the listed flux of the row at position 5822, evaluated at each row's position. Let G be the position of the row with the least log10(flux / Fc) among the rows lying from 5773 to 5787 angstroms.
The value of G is 5782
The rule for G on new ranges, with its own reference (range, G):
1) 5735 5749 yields 5744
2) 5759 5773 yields 5762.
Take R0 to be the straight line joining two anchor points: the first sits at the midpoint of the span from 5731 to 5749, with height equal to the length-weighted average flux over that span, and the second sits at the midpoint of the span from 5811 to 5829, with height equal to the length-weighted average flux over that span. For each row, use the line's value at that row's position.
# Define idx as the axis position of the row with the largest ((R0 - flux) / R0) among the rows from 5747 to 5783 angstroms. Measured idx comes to 5768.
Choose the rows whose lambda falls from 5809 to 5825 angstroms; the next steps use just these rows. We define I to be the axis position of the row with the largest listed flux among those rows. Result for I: 5810 angstroms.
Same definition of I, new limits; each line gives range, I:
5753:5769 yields 5756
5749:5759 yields 5752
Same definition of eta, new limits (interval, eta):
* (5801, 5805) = 15.60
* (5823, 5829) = 13.80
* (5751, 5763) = 14.30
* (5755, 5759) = 14.65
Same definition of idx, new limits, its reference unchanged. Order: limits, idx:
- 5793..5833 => 5820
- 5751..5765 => 5762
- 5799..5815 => 5812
